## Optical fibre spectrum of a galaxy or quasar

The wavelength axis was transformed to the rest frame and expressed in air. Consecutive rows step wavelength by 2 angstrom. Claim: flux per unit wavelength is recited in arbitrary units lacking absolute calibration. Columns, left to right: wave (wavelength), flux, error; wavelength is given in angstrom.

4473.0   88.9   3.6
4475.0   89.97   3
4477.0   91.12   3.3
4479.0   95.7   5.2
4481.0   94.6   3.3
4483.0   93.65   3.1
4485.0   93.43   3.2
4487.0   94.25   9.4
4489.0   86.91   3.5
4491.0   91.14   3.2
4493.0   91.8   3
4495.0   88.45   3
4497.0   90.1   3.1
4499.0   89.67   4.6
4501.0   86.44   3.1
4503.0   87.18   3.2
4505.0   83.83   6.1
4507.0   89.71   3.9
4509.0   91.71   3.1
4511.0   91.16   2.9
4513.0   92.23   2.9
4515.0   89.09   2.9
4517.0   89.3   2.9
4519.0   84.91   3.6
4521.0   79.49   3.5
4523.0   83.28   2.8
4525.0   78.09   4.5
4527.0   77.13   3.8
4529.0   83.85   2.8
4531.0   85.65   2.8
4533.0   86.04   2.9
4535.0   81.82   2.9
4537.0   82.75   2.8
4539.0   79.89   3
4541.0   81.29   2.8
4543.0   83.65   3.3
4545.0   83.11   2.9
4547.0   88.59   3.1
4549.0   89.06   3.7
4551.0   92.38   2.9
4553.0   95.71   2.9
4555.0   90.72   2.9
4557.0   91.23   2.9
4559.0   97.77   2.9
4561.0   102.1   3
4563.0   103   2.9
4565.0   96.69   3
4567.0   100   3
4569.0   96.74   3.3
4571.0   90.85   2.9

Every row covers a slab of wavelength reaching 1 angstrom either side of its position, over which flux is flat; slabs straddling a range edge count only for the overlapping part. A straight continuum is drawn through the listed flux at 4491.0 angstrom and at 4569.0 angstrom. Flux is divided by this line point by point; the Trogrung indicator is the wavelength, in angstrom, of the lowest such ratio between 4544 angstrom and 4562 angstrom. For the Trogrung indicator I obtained 4545.0 angstrom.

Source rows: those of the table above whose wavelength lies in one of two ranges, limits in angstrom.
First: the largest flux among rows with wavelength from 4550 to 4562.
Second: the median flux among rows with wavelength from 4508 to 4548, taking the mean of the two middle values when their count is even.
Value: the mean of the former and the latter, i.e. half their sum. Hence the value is 92.9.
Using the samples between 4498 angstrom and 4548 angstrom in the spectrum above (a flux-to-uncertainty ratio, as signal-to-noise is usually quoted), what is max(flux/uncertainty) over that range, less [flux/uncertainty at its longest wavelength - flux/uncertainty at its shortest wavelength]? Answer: 22.7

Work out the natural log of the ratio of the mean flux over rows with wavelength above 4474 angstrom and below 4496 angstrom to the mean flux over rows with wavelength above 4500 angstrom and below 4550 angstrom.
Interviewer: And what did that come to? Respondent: 0.08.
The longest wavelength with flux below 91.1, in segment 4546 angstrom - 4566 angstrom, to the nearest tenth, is 4555.0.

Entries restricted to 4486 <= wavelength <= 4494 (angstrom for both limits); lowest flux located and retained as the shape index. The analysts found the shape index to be 86.91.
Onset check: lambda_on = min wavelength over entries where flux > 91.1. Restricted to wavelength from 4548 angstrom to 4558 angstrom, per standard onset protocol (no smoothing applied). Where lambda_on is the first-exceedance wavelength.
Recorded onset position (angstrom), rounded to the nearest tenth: 4551.0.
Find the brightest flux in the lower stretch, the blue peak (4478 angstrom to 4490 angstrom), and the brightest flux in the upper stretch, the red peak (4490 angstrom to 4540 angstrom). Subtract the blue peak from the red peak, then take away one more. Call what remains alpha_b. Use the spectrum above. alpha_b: -4.5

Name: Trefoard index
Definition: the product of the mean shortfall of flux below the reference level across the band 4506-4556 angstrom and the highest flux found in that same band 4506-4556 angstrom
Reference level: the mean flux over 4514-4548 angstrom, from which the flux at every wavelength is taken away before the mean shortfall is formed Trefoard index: -250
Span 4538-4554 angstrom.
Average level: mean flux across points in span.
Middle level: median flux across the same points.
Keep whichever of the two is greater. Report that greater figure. 87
